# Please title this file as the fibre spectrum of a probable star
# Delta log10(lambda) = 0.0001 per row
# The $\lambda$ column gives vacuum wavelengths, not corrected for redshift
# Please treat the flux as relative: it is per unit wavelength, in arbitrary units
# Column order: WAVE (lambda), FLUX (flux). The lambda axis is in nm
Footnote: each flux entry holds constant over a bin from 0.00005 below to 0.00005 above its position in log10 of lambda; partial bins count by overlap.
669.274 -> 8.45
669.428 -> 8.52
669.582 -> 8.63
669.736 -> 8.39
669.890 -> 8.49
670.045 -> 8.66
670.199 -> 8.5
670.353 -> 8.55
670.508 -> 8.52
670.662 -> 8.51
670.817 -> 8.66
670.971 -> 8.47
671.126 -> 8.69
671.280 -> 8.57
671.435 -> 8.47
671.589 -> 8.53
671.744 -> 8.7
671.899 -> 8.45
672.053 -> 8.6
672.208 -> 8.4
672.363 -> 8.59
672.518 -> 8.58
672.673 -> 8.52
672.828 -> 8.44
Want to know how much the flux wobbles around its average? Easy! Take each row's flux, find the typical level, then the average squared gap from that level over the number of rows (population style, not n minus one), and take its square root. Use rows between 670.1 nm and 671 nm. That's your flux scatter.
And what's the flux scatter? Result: 0.061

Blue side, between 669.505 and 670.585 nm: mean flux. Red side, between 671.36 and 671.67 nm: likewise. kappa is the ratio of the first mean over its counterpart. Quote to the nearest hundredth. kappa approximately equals 1.00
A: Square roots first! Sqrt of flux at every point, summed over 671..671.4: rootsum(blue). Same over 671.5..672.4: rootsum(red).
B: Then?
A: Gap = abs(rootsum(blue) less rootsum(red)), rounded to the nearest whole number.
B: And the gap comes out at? 12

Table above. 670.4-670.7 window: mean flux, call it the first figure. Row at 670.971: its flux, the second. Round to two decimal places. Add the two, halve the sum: 8.49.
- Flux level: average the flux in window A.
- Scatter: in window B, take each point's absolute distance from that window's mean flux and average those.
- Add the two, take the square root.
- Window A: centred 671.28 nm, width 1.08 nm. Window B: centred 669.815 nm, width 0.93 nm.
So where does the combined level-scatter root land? 2.94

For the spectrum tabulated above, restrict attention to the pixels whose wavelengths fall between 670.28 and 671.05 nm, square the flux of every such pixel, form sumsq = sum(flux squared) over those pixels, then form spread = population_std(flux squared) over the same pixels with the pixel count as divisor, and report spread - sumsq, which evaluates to -364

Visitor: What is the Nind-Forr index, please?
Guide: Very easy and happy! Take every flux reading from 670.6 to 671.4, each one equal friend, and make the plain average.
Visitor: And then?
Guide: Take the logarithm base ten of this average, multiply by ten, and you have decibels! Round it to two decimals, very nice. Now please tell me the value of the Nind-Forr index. 9.33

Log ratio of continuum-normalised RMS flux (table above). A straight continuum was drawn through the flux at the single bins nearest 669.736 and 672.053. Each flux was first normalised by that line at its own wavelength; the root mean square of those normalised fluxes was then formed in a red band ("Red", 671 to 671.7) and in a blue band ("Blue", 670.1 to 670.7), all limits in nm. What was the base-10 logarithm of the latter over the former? 0.0020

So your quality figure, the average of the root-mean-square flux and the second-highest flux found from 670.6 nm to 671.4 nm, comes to 8.62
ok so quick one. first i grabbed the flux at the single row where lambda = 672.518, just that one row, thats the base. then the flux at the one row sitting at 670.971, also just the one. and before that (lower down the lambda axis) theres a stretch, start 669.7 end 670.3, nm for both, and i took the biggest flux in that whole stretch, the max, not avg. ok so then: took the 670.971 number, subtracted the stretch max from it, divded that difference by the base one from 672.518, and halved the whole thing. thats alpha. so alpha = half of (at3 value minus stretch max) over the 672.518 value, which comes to -0.0111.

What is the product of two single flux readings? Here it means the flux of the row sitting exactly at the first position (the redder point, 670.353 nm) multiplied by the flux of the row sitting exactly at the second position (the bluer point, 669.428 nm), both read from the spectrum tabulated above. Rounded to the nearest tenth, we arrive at 72.8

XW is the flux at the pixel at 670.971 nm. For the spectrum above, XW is 8.47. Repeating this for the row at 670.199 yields 8.5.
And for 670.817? 8.66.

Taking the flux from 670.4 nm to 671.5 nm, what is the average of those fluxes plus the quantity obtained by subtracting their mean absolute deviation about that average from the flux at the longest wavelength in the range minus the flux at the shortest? 8.43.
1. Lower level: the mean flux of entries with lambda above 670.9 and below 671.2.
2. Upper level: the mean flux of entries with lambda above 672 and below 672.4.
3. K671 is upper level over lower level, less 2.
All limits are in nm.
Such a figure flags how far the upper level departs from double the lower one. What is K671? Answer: -1.01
